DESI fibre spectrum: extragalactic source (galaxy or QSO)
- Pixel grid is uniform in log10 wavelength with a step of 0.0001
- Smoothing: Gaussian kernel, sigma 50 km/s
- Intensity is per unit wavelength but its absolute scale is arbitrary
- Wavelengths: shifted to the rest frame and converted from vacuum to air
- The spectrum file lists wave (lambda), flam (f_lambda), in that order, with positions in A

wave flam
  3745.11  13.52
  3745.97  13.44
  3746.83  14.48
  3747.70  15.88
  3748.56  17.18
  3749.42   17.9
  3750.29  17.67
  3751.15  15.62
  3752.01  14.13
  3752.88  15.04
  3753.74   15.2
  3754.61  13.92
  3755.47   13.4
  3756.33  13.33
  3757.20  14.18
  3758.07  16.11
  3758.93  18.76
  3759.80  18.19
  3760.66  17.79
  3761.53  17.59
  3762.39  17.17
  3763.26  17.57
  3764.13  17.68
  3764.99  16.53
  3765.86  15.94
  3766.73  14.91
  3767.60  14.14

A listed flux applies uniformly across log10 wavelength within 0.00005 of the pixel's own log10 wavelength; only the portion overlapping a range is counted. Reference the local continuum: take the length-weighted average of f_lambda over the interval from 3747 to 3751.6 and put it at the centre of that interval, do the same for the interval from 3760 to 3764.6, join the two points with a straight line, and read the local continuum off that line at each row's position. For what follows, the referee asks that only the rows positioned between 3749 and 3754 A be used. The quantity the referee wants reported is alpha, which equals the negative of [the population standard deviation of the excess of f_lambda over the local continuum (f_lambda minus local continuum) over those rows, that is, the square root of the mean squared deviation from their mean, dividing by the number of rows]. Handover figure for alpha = -1.5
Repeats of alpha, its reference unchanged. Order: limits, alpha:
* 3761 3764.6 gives -0.2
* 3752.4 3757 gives -0.9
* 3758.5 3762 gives -0.5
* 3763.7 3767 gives -1.1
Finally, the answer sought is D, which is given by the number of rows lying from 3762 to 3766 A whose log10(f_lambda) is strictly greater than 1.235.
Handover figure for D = 2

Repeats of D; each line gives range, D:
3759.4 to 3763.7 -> 4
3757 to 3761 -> 3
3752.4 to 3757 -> 0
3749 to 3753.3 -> 2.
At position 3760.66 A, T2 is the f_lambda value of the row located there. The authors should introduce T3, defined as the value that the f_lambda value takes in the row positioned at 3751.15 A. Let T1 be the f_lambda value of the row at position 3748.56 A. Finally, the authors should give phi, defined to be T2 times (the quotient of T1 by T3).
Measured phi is 20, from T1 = 17.18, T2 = 17.79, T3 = 15.62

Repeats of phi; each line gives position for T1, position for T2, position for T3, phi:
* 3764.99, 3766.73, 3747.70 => 16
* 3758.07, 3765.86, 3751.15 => 16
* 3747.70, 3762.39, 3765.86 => 17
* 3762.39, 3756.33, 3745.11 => 17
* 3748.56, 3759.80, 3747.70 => 20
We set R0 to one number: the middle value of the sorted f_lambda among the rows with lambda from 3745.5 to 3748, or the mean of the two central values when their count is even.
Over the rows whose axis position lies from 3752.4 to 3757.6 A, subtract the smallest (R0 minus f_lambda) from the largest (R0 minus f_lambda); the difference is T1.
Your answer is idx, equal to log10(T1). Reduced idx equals 0.3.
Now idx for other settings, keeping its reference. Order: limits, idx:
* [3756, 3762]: 0.7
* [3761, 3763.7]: -0.4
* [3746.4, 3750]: 0.5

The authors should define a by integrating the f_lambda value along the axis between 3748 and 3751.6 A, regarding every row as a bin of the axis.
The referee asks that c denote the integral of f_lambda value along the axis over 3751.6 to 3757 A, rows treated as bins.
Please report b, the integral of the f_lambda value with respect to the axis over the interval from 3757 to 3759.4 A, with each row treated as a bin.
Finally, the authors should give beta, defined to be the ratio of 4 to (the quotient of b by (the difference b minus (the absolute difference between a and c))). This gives 2.5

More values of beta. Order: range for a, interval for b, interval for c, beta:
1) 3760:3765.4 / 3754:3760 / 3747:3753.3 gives 3.7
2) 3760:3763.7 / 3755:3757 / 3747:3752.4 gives 0.6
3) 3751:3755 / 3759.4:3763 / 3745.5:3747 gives 1.6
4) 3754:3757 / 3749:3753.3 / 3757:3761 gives 2.4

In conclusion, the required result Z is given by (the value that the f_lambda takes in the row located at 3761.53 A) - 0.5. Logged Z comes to 17.1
